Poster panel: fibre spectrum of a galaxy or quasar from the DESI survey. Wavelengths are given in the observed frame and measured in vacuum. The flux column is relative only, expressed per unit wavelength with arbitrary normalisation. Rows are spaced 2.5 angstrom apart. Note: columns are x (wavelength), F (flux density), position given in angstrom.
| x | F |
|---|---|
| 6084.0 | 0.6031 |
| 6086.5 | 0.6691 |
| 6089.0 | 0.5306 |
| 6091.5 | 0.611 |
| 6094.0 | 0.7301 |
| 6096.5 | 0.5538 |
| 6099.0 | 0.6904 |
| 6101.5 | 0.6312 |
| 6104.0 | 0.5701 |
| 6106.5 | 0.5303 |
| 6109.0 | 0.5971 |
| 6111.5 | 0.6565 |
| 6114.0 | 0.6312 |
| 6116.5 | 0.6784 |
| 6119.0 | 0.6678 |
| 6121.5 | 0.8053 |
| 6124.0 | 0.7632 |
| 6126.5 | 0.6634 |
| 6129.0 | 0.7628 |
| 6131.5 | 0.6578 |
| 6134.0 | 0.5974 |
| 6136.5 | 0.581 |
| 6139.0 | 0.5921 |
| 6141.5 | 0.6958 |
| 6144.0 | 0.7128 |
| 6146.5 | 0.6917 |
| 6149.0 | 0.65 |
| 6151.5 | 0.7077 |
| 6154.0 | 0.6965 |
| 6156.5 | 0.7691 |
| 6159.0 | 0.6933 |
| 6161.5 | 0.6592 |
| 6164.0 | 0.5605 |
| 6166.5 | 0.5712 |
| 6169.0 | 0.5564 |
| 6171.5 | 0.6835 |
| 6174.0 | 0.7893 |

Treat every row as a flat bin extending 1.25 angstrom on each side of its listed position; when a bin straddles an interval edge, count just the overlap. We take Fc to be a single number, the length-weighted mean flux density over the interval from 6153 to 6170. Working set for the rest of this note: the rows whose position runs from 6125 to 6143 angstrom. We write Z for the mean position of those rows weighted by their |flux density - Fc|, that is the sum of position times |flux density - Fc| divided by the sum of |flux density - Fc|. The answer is 6134.1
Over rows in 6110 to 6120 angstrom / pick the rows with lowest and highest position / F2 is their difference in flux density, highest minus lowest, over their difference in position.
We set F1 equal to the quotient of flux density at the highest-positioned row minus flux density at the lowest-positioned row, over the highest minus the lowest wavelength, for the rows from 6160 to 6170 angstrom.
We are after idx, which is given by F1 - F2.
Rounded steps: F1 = -0.014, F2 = 0.002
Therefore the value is -0.015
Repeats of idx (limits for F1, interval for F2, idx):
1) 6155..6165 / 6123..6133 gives -0.014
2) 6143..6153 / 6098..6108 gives 0.021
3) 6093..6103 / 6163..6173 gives -0.030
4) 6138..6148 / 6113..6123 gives -0.010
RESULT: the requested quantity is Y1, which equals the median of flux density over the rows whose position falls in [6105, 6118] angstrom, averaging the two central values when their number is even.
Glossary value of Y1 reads 0.63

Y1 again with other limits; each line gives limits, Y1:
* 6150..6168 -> 0.69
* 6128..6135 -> 0.66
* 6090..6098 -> 0.61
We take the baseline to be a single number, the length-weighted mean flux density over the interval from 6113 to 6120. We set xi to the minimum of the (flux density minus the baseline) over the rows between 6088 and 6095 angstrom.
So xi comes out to -0.129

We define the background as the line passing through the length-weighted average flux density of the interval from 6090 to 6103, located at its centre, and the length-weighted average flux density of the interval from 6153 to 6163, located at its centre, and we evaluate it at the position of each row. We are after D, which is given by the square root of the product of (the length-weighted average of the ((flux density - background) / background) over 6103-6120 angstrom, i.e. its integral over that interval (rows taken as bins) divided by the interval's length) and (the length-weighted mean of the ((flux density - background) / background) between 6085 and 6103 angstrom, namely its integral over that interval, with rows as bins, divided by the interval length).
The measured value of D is 0.03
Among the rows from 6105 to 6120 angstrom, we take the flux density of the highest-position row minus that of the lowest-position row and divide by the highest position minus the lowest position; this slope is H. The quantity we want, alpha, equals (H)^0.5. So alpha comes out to 0.105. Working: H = 0.011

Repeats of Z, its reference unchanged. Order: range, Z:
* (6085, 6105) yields 6095.0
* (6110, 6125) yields 6121.1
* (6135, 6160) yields 6148.5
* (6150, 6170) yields 6160.5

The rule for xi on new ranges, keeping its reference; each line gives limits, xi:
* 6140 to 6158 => -0.010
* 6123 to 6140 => -0.079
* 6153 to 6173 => -0.103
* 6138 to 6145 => -0.068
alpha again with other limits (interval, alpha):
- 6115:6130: 0.082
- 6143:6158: 0.067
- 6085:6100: 0.041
